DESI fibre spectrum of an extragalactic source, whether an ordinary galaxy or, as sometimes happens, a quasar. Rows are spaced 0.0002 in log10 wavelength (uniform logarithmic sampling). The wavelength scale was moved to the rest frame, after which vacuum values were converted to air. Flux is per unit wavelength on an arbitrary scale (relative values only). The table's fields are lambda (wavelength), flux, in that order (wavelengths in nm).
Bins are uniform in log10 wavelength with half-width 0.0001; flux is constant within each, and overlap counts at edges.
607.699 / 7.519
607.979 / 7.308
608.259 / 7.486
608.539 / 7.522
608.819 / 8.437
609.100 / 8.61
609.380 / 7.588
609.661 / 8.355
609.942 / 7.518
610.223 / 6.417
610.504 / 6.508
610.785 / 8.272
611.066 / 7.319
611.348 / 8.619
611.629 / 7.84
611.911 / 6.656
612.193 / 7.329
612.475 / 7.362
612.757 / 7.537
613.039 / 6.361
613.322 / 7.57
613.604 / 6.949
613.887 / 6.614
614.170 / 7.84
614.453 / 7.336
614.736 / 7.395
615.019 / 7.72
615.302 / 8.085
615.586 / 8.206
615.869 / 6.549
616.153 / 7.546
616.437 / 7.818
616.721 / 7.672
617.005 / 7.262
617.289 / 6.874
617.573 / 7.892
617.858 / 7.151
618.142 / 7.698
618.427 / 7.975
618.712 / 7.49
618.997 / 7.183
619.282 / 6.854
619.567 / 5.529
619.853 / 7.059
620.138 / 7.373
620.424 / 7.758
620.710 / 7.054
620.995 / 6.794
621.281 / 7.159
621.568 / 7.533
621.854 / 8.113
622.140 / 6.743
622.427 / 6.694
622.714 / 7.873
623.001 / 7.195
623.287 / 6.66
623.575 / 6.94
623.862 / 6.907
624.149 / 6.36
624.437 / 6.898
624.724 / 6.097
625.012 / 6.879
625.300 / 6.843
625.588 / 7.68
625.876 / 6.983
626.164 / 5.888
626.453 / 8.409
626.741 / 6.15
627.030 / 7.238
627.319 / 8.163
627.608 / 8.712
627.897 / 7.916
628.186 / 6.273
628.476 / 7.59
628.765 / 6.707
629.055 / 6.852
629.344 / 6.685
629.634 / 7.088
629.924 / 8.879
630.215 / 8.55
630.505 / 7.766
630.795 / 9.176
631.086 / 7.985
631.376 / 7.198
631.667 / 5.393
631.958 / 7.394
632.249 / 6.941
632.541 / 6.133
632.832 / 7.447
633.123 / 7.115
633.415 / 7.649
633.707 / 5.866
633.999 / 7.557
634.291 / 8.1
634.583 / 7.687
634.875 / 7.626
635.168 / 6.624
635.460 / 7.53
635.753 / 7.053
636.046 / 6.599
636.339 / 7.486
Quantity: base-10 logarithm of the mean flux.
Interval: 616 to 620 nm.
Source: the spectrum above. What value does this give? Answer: 0.862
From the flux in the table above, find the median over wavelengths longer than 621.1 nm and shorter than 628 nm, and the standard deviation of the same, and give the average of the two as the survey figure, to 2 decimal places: 3.85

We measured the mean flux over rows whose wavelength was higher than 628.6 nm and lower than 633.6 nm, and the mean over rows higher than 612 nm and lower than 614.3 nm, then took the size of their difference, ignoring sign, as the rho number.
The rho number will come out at 0.16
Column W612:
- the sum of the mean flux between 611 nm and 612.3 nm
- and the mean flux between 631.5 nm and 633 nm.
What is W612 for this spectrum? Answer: 14.2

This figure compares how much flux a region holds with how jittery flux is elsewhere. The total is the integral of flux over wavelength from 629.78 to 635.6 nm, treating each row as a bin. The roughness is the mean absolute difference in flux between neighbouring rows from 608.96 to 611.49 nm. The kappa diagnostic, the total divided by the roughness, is 44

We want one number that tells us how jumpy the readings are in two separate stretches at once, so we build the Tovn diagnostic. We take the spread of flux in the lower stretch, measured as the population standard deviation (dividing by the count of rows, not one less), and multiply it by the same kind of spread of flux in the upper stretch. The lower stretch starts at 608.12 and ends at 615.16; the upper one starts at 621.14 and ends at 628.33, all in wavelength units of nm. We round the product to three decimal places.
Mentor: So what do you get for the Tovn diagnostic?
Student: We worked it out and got 0.474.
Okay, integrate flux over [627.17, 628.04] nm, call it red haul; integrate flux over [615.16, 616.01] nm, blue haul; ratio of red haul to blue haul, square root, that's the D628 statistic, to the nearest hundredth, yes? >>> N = 1.05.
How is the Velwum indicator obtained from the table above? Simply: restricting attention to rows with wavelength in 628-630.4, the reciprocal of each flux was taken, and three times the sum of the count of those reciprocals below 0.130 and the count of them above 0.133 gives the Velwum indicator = 21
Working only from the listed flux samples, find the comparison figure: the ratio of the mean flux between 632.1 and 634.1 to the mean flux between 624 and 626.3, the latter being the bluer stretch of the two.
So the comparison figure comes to 1.04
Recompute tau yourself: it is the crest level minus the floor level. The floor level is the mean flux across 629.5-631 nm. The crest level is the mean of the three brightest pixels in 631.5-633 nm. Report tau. -1.0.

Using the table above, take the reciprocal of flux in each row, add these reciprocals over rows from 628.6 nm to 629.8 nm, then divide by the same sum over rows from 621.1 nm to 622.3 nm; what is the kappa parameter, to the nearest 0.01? 1.08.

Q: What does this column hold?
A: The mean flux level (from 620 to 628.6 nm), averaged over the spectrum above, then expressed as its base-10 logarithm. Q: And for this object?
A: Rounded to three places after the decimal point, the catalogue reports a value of 0.855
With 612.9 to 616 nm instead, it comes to 0.865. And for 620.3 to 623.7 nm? 0.858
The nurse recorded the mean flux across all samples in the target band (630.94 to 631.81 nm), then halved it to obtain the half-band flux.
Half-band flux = 3.43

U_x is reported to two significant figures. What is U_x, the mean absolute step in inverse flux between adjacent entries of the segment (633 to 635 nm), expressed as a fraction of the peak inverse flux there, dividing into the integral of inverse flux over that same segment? 2.7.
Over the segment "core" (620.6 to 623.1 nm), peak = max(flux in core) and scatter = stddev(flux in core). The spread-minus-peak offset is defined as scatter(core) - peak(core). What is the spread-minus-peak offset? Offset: -7.6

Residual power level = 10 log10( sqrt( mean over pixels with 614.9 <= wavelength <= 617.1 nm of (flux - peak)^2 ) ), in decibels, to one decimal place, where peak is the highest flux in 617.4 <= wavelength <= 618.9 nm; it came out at -2.1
